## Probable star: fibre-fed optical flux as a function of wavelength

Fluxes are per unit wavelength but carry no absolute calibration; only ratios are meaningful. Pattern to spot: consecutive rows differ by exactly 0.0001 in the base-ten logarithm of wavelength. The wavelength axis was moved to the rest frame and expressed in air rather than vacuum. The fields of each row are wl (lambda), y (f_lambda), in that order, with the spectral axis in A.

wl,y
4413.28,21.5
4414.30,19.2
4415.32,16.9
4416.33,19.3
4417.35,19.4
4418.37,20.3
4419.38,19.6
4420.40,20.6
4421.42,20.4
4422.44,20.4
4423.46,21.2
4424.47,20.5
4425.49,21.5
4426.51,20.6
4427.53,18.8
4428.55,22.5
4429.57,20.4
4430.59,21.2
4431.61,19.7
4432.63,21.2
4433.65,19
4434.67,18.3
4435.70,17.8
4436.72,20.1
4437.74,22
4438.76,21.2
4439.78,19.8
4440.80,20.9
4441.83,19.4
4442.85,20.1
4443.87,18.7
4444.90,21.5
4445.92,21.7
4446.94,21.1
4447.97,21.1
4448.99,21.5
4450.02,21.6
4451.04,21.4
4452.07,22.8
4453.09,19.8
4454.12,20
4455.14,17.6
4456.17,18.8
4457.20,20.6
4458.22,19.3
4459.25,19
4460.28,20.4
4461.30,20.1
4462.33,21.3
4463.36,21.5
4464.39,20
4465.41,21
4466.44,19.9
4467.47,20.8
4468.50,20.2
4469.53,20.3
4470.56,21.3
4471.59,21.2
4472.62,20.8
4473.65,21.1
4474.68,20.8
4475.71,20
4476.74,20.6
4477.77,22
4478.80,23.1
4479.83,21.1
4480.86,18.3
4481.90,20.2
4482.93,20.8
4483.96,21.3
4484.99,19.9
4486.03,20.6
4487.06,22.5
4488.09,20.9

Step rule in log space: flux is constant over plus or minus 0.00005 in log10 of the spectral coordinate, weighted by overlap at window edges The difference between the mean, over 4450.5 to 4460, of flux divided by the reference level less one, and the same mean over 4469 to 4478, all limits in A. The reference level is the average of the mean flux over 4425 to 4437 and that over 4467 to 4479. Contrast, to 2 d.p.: -0.05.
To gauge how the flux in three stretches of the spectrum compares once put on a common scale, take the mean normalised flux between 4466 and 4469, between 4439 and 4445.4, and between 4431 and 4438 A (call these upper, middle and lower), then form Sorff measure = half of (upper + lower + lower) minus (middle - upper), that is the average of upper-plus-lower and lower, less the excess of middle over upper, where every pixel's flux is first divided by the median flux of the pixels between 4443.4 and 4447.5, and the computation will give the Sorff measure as 1.41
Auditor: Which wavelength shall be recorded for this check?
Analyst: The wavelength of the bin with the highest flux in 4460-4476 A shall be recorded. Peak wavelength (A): 4463.36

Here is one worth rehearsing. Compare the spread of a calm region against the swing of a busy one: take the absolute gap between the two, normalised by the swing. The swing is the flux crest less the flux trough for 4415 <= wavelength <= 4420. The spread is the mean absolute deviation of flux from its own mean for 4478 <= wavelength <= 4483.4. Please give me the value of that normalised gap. 0.66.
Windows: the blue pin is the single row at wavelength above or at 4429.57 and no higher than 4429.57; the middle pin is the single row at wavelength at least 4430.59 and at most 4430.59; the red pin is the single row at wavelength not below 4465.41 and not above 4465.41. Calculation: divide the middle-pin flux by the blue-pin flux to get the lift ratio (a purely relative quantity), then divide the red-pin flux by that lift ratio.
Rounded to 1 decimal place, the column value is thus 20.2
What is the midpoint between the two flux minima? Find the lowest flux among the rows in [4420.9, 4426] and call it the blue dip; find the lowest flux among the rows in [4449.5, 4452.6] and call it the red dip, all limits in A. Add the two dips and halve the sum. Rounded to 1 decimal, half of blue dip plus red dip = 20.9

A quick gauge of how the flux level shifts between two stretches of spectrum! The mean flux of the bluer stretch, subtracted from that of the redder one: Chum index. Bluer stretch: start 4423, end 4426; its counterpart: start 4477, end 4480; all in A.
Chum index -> 1.0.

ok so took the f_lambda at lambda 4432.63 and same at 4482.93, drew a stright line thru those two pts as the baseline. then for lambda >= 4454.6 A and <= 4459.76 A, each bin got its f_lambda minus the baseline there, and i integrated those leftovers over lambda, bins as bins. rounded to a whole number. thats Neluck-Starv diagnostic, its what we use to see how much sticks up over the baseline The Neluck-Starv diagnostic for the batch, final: -10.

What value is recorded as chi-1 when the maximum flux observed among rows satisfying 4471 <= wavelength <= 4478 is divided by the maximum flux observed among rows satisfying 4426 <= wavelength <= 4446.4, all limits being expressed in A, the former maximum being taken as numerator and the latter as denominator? 0.98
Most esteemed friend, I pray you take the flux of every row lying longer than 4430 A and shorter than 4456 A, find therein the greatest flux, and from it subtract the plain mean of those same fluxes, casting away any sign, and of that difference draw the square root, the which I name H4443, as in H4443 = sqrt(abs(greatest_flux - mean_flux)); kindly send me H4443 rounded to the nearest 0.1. 1.6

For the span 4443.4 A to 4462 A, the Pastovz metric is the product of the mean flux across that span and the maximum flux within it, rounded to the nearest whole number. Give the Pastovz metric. 465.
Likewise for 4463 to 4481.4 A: 480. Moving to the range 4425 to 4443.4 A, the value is 456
